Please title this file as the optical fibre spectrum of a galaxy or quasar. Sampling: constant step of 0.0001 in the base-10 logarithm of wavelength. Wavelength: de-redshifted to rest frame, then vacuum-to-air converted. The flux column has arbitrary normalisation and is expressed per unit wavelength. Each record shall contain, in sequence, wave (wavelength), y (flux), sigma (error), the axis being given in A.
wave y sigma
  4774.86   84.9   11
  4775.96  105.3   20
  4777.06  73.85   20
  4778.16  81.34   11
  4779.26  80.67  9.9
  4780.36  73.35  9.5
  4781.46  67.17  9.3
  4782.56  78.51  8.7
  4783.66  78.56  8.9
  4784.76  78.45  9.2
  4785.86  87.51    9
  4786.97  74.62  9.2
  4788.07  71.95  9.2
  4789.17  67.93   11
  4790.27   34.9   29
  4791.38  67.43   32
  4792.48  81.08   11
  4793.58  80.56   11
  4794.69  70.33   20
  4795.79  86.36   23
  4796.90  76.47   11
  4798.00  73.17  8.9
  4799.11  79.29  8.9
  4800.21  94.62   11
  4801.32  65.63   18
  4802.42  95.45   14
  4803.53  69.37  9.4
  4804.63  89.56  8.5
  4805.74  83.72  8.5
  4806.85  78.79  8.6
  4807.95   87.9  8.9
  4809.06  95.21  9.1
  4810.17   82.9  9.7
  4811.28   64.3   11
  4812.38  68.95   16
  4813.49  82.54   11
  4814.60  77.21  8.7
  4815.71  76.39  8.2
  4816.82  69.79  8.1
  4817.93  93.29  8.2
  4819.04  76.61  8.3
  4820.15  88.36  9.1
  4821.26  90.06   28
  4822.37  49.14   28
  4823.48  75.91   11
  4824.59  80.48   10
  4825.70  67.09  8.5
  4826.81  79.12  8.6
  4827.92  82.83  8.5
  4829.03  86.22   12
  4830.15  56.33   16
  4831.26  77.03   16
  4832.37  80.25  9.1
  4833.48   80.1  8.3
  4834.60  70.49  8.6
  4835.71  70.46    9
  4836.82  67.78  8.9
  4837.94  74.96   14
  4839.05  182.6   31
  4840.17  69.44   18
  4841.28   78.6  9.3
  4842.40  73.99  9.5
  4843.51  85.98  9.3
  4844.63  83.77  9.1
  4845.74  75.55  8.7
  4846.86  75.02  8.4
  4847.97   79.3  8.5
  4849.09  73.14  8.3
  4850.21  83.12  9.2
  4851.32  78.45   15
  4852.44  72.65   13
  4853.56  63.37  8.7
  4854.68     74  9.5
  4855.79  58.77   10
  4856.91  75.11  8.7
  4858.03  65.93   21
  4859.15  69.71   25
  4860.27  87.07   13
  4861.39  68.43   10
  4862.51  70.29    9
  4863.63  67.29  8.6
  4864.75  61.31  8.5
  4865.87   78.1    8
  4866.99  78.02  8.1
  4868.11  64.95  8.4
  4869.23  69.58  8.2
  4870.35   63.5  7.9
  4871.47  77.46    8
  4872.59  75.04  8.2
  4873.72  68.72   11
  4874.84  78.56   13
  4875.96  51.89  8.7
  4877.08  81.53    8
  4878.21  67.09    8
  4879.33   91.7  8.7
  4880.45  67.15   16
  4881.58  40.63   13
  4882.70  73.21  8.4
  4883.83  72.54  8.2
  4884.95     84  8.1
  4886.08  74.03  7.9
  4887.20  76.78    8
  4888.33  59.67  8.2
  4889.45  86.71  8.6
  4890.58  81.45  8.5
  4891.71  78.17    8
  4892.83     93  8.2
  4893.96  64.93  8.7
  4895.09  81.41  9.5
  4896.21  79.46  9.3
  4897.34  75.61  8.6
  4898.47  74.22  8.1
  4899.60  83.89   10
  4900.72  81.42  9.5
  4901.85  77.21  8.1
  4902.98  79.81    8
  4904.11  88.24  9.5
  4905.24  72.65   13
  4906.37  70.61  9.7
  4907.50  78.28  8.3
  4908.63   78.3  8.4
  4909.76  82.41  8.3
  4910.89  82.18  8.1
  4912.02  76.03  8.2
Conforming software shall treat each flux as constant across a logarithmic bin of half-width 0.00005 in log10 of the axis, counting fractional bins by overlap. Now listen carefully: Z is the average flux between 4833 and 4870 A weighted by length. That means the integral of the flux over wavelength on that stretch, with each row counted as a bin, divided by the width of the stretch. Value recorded 76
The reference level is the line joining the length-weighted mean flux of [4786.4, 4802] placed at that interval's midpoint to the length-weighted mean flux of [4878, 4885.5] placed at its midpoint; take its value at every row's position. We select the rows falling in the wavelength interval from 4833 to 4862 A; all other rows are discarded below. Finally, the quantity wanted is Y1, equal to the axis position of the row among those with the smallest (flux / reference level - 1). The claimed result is 4855.79 A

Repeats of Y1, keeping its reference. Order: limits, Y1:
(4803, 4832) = 4822.37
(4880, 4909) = 4881.58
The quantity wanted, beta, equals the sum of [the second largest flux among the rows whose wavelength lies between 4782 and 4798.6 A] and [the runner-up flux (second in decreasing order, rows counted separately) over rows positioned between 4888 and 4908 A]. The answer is 175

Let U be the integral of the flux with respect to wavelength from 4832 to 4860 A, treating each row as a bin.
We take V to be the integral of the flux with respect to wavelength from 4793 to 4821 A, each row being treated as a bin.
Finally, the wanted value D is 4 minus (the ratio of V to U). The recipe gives 2.98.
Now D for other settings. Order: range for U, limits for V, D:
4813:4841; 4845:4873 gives 3.10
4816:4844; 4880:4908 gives 3.05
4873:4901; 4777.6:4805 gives 3.00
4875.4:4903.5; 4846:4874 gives 3.04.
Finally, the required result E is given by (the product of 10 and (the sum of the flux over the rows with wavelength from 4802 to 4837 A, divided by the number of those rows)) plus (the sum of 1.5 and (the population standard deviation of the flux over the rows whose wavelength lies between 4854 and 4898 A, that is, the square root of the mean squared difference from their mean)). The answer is 791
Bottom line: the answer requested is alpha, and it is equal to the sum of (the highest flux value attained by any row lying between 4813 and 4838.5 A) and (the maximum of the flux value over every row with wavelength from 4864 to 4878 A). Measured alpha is 175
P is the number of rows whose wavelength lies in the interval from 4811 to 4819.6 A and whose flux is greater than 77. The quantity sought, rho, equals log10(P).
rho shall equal 0.48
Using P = 3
